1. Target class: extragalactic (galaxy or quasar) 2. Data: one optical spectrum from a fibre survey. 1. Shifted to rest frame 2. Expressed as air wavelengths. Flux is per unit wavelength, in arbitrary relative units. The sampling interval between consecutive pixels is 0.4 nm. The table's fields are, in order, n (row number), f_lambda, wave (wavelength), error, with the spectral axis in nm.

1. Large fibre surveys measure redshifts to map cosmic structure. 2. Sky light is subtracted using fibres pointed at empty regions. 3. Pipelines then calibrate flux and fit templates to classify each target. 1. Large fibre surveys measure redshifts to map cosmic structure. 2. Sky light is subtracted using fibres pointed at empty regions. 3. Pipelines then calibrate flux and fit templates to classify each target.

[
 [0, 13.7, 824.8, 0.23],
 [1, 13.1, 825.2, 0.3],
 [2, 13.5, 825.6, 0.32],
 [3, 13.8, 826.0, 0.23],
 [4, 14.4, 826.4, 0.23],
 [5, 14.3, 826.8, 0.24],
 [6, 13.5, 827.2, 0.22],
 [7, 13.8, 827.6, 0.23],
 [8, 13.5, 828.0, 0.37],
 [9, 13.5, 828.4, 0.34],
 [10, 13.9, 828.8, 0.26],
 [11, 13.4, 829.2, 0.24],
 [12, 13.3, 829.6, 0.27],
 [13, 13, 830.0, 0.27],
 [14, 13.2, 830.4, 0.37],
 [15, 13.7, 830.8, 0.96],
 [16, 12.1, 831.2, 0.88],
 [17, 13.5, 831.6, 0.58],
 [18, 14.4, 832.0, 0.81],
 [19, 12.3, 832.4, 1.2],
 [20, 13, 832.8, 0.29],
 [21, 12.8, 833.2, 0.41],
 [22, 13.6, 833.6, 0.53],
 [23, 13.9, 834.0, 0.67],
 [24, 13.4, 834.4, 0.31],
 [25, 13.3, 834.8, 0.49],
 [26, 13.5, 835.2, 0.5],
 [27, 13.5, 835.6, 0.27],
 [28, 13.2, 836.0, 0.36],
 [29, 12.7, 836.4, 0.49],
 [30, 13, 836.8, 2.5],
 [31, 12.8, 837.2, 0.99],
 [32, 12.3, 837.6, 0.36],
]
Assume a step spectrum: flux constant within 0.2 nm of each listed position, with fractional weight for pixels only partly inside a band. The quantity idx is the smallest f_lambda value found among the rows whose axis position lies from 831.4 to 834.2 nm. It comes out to 12.3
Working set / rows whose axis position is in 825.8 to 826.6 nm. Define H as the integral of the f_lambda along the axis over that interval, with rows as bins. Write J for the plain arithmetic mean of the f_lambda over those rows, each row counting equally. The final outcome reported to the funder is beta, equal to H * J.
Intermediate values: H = 11.28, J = 14.10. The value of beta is 159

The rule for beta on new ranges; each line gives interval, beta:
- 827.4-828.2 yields 149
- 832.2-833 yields 128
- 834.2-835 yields 143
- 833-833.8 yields 139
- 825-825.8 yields 142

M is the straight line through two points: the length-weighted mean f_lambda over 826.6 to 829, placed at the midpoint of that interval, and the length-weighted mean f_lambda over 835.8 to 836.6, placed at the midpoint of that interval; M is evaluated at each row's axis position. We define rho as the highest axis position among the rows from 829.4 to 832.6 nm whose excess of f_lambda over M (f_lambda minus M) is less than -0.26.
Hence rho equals 832.4 nm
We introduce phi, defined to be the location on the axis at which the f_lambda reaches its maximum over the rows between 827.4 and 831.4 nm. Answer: 828.8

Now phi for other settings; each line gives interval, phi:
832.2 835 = 834.0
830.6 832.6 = 832.0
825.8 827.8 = 826.4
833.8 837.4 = 834.0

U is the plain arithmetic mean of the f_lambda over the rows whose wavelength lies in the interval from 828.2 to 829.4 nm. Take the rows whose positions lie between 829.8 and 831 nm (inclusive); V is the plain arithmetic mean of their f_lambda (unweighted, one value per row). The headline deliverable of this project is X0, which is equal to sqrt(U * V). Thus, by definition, 13.4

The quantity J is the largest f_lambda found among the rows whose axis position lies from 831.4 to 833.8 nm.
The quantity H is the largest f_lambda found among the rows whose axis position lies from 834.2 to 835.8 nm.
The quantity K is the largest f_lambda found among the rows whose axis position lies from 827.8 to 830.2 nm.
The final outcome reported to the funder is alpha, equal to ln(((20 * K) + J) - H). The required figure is 5.63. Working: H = 13.5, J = 14.4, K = 13.9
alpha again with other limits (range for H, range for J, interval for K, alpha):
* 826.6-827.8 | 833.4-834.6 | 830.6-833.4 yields 5.66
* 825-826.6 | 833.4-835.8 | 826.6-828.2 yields 5.65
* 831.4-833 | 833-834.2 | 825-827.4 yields 5.66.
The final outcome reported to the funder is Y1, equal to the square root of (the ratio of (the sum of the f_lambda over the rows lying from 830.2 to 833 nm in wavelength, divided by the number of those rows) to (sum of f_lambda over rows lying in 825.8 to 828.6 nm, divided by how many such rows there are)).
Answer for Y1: 0.98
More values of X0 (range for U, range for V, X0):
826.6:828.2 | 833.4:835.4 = 13.7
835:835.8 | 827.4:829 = 13.6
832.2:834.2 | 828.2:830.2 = 13.3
